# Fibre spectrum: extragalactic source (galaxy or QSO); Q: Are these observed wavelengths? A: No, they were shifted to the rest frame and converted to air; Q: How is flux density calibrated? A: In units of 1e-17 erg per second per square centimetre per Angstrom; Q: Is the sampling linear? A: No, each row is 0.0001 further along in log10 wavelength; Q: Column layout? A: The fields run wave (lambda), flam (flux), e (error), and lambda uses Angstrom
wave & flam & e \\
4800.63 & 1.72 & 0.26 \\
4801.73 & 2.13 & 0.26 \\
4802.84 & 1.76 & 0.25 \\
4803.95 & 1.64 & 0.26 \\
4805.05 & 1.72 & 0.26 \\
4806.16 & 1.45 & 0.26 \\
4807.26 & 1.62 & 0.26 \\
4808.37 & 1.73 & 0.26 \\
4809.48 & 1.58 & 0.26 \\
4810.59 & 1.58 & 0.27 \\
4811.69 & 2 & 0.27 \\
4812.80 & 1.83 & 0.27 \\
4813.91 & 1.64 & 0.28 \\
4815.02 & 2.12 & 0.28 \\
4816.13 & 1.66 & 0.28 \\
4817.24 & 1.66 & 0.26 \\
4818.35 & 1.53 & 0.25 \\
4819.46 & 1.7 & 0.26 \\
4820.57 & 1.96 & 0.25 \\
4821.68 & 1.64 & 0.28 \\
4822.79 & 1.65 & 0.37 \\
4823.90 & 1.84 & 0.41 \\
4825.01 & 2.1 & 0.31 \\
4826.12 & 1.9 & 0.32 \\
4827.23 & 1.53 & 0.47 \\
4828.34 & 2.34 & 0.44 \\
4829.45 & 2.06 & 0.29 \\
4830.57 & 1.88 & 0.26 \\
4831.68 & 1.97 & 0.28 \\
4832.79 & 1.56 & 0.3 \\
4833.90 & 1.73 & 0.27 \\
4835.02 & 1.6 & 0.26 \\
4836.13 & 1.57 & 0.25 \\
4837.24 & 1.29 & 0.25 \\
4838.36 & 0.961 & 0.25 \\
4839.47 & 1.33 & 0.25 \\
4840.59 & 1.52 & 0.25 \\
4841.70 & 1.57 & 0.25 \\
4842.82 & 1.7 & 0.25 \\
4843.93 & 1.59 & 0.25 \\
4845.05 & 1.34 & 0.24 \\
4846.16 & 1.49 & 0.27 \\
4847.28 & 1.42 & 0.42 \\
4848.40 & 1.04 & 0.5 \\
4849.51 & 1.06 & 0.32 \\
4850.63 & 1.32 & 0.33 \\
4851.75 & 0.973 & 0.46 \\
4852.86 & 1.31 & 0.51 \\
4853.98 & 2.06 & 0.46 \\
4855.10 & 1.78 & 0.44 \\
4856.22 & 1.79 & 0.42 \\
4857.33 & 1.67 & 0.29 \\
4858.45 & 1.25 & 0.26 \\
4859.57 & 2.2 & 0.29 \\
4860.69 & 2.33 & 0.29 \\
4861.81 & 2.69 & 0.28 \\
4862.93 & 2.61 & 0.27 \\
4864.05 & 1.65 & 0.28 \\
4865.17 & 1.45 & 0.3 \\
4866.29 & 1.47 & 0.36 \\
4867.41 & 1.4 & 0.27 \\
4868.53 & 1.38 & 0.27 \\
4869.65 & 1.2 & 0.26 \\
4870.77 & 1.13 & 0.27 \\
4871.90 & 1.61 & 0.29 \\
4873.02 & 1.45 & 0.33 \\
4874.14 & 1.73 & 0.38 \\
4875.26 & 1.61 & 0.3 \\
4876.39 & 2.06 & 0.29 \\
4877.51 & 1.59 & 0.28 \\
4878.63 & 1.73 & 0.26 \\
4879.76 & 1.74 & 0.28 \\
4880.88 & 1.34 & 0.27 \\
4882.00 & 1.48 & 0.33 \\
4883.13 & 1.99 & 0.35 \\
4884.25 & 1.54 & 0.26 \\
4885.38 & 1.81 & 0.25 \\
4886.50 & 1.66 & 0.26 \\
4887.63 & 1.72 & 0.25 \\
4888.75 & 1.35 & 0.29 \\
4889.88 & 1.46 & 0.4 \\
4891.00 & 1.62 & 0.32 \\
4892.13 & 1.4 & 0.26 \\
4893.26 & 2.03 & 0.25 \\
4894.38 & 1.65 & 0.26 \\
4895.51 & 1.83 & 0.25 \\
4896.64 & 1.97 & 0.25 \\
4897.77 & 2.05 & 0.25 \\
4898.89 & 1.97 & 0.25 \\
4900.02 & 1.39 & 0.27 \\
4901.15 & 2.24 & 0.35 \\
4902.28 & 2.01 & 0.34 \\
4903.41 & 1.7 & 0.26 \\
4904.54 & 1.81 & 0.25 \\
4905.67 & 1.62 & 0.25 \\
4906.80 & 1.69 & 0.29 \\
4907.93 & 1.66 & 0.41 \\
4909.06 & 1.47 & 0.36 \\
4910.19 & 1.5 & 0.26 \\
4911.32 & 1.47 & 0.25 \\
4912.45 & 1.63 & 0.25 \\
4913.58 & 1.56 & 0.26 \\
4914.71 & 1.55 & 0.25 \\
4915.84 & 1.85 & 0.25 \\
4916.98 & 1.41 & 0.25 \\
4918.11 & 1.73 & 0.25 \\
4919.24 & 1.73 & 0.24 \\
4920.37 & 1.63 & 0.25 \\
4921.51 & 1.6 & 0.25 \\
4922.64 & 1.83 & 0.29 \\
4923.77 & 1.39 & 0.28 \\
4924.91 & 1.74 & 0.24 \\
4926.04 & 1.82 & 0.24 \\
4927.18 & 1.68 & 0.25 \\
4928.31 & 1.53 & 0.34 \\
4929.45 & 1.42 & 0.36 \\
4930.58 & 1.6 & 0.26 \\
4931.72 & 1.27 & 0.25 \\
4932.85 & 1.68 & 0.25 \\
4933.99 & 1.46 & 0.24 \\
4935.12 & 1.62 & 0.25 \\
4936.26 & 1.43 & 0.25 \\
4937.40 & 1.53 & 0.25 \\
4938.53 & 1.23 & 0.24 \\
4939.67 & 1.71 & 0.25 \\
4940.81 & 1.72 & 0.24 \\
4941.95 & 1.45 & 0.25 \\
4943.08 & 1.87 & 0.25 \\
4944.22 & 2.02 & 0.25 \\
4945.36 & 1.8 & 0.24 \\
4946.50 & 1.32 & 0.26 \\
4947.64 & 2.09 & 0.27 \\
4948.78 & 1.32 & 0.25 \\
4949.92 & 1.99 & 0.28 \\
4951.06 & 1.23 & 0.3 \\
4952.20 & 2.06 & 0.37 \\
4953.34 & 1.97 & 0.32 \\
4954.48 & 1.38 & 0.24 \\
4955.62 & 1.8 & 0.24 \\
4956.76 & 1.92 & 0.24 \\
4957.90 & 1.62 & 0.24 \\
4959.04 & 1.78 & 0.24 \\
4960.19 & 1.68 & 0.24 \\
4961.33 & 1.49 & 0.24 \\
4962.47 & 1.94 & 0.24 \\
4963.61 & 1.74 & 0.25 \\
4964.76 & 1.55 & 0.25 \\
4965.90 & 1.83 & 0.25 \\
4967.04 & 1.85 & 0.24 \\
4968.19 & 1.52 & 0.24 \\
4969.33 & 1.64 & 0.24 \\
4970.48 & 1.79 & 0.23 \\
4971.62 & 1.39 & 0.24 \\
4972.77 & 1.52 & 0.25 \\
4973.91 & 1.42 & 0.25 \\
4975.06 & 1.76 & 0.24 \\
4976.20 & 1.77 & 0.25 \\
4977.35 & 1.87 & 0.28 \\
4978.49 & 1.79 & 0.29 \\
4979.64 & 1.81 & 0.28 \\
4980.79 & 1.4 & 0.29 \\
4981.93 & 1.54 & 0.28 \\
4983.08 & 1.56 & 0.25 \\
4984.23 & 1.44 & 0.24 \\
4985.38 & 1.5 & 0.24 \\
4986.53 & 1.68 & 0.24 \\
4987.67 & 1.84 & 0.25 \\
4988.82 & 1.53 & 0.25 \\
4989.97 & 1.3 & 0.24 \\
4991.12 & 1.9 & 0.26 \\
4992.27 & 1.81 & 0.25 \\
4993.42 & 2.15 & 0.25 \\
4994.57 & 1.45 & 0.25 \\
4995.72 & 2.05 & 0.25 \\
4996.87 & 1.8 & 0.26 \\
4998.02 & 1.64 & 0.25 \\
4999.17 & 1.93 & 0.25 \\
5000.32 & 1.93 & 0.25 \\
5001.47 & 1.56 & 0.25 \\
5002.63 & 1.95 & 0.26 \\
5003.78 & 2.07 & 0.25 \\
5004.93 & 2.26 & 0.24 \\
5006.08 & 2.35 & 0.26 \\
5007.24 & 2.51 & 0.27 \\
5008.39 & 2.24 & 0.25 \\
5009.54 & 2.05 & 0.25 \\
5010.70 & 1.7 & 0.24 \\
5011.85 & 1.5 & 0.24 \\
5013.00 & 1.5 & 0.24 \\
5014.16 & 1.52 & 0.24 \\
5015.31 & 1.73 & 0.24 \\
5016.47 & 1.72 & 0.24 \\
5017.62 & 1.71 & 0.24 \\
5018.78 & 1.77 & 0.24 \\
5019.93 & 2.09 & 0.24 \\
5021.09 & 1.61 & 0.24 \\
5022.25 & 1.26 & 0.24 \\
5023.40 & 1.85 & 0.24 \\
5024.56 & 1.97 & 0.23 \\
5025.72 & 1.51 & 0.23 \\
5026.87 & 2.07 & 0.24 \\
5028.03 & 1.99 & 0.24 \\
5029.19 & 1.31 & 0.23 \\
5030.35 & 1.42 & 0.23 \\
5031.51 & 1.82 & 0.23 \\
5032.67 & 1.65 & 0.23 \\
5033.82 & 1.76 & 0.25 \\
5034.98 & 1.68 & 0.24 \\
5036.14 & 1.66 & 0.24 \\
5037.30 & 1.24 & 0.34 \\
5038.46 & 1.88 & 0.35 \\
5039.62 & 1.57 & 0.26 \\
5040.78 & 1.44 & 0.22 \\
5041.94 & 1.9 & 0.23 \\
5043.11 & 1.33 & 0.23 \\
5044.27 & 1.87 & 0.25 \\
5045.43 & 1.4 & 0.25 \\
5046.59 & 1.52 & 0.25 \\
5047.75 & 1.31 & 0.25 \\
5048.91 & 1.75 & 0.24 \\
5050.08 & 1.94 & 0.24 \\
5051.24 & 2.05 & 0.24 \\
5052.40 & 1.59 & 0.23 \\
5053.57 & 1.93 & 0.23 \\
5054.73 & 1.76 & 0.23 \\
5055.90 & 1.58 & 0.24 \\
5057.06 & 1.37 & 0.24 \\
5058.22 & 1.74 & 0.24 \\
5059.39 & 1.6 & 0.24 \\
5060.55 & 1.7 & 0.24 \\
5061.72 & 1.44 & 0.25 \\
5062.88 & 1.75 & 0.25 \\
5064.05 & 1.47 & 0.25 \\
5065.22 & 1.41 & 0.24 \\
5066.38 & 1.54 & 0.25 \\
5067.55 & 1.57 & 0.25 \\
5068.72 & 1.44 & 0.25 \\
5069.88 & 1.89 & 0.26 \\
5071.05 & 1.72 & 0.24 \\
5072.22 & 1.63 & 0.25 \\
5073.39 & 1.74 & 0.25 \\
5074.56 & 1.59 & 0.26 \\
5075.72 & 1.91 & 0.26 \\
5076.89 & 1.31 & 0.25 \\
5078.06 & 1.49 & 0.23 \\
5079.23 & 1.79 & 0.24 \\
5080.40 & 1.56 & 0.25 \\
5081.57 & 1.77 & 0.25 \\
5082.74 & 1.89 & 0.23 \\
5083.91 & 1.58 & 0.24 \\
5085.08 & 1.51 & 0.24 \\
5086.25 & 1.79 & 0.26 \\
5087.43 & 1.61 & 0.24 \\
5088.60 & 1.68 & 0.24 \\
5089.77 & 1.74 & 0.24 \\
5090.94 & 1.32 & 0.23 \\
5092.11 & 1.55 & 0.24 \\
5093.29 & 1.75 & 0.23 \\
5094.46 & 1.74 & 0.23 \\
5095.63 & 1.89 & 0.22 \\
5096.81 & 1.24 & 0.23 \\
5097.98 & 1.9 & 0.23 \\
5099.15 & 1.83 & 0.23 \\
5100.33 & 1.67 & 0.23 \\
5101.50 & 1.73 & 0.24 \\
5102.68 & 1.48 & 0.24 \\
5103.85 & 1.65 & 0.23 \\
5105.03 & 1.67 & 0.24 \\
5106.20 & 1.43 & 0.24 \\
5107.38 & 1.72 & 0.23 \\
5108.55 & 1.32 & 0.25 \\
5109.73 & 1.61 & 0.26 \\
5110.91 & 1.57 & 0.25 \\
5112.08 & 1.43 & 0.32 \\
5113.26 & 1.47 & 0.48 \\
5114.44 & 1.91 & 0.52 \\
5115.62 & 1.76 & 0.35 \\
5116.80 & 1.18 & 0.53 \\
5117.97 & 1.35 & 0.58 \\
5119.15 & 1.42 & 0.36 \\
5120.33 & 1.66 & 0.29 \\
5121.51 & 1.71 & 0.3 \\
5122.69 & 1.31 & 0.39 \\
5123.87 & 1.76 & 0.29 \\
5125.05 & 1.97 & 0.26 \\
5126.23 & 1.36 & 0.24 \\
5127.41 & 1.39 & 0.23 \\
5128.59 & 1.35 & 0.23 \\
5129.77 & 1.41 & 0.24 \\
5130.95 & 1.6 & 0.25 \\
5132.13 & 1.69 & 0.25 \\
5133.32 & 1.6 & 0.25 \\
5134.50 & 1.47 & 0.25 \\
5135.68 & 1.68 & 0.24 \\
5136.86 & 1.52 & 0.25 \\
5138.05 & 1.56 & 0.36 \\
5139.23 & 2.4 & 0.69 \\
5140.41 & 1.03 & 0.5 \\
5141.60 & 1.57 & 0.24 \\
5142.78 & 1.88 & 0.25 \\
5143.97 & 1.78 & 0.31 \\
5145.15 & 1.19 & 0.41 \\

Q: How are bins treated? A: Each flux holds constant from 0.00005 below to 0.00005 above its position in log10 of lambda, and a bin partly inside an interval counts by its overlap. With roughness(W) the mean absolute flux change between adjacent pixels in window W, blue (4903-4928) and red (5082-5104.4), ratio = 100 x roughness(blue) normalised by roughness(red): 71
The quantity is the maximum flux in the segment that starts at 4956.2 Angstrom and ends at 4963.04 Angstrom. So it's 1.94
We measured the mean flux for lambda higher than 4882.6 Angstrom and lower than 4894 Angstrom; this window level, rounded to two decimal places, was 1.66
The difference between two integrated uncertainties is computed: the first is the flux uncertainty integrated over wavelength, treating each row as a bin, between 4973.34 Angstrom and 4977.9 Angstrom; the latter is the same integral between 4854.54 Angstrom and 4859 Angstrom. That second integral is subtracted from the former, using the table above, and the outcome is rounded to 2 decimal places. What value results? -0.41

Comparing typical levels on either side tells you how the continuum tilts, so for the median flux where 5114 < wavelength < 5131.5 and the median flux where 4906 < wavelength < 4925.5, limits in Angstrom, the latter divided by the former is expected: 1.15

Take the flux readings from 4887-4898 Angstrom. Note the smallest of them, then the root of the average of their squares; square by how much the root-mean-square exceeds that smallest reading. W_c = 0.141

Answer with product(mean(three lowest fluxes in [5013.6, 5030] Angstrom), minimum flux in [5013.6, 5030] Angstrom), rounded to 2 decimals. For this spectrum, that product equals 1.71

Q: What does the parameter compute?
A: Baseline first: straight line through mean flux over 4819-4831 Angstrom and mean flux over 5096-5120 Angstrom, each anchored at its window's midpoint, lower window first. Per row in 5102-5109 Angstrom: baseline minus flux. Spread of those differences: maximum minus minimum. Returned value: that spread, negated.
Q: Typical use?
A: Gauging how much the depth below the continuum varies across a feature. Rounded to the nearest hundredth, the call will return -0.40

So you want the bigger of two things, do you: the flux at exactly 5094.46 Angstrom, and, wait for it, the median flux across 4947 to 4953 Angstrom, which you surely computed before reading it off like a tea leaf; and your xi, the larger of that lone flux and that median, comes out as 1.99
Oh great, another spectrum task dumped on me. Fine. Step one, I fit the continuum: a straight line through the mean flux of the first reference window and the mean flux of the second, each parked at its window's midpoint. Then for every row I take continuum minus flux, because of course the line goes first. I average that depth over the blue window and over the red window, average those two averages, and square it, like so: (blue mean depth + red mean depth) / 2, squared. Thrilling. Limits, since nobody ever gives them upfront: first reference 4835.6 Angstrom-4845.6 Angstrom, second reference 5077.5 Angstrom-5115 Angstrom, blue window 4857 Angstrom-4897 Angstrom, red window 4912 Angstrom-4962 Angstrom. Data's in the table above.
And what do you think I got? 0.033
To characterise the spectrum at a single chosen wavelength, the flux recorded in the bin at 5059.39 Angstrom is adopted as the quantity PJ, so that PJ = 1.6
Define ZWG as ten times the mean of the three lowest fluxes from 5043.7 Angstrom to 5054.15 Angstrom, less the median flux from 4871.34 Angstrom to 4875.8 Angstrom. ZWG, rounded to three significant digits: 12.5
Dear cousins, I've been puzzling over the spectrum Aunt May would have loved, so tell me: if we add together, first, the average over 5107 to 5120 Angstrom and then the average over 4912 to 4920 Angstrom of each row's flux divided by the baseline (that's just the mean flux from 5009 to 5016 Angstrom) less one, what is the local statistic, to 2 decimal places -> -0.10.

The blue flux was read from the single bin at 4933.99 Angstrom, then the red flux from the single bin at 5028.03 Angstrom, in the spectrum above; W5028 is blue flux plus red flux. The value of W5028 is 3.45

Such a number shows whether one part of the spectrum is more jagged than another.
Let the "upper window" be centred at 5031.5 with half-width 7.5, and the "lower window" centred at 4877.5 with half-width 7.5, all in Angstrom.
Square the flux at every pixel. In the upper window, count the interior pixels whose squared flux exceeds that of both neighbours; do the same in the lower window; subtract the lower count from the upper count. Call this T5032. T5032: -2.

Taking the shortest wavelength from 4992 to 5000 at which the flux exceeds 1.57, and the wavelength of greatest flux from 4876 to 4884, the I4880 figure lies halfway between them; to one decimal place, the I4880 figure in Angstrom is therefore 4934.3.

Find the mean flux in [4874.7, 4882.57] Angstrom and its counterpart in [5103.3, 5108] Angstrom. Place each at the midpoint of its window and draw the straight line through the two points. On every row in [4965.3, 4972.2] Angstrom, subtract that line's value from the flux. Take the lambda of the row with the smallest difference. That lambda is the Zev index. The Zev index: 4971.62 Angstrom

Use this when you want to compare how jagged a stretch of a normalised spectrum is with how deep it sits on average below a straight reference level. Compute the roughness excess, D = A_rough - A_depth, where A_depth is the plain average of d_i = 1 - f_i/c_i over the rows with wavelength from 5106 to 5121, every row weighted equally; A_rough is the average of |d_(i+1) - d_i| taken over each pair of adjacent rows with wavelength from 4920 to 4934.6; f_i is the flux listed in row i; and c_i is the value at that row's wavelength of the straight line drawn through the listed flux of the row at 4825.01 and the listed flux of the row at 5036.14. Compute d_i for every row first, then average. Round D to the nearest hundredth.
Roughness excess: 0.14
